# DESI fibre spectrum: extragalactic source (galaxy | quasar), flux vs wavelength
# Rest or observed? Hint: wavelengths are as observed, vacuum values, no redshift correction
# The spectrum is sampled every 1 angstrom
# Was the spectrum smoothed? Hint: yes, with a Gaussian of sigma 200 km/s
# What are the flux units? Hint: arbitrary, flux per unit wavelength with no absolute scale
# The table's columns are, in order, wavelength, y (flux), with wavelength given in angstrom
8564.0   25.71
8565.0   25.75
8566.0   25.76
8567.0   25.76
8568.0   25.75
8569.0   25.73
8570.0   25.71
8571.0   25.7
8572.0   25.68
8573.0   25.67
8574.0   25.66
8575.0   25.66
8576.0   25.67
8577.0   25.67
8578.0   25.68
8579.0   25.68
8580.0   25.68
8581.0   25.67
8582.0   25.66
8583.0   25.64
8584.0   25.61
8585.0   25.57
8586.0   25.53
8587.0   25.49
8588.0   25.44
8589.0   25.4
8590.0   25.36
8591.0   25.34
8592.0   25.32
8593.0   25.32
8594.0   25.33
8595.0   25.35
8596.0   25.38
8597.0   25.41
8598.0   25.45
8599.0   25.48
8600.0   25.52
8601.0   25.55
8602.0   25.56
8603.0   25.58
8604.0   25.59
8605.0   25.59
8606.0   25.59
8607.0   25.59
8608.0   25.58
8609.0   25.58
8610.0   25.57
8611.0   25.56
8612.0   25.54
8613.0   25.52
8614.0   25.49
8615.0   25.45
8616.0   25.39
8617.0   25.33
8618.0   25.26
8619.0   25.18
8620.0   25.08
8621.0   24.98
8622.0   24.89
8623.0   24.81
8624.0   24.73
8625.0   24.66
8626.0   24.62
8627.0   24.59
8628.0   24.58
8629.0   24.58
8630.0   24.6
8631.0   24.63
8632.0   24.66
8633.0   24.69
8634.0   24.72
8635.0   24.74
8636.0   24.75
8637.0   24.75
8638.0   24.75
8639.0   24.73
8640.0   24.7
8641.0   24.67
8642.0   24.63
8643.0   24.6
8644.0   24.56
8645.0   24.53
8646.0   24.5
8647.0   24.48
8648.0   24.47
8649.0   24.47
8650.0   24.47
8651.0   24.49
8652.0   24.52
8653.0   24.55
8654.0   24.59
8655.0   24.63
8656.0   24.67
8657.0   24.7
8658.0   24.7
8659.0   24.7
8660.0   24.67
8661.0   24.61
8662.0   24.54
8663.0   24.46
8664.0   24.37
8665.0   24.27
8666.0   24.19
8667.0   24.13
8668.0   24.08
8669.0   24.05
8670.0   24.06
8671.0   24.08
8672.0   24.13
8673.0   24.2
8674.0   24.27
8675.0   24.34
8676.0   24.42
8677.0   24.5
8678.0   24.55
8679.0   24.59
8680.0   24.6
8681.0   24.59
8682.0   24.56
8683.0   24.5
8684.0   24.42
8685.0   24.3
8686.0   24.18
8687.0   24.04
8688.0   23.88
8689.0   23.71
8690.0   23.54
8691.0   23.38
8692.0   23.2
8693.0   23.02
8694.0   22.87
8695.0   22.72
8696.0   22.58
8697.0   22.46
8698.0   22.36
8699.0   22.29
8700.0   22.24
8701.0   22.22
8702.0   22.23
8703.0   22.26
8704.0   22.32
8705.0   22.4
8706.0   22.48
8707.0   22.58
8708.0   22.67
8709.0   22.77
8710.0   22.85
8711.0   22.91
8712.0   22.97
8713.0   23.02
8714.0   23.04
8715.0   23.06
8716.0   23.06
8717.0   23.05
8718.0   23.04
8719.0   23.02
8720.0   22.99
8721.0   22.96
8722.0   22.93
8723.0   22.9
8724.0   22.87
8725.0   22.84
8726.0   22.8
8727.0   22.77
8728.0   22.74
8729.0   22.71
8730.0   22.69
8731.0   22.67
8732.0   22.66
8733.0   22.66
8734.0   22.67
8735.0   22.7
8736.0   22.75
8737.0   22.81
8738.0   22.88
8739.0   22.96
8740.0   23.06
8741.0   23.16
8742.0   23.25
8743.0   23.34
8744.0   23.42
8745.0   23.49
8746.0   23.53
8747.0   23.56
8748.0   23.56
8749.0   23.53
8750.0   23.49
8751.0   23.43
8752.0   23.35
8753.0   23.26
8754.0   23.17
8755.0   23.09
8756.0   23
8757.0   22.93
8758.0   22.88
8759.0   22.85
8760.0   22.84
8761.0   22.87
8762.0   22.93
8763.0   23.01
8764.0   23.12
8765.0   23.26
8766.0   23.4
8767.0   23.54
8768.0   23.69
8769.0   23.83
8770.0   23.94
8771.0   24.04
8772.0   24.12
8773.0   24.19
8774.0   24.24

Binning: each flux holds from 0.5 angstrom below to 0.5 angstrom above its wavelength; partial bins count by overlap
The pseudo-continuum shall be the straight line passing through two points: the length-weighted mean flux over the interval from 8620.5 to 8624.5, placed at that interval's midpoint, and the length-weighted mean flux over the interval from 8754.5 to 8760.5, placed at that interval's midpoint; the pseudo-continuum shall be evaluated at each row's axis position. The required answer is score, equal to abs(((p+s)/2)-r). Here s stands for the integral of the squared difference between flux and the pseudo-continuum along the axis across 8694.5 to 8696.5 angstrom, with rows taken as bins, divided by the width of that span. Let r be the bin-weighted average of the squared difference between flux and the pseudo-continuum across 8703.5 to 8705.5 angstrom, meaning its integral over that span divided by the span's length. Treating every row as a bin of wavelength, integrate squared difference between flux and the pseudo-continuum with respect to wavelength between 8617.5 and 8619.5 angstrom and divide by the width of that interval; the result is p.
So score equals 1.0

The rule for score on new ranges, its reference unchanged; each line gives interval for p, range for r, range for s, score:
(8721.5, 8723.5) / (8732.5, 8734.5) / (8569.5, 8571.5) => 0.2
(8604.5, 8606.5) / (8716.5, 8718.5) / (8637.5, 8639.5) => 0.1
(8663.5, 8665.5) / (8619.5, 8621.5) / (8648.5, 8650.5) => 0.0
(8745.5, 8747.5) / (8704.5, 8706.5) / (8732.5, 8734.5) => 1.2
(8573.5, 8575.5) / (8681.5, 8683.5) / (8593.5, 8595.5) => 0.3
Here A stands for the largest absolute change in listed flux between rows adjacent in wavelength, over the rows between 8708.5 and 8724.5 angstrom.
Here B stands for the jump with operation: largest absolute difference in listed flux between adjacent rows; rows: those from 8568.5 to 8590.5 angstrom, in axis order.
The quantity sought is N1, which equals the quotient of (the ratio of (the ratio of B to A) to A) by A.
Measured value 98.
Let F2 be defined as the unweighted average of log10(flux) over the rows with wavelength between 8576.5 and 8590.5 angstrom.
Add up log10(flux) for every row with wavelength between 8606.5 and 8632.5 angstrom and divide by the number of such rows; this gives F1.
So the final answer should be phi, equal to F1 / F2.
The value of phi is 0.99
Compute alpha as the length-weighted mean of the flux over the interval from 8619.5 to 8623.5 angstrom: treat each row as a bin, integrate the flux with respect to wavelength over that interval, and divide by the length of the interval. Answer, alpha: 24.94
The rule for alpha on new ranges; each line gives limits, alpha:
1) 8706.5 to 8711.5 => 22.76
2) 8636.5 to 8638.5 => 24.75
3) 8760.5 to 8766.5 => 23.10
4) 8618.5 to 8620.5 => 25.13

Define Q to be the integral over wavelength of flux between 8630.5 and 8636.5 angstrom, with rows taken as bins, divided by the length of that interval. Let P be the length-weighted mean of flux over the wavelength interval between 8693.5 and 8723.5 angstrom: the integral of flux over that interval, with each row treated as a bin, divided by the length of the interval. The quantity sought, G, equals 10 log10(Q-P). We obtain 3.0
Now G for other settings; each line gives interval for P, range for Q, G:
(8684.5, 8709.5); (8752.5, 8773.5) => -3.7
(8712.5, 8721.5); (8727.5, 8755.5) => -11.8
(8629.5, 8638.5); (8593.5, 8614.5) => -0.9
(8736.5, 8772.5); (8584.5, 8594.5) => 3.3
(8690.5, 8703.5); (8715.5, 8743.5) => -5.4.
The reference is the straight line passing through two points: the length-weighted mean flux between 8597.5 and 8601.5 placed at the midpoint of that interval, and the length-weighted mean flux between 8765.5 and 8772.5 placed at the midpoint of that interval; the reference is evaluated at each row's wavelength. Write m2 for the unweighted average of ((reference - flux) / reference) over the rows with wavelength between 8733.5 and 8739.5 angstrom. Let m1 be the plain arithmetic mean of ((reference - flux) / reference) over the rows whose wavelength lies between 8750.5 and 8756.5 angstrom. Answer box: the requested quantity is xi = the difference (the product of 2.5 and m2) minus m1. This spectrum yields 0.11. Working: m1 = 0.03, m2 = 0.055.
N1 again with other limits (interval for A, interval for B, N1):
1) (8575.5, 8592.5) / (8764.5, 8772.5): 1200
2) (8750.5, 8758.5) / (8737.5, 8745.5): 137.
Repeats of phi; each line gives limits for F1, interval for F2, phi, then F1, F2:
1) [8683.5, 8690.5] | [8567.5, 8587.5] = 0.98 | 1.38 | 1.41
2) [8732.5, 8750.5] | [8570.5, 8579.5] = 0.97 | 1.36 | 1.41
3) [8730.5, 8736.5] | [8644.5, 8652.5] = 0.98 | 1.36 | 1.39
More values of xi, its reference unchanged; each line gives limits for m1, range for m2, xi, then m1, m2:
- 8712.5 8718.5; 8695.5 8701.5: 0.17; 0.05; 0.088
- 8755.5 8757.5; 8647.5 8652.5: 0.01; 0.04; 0.020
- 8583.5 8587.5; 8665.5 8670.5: 0.07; 0.00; 0.029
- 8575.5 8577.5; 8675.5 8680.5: 0.02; 0.00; 0.007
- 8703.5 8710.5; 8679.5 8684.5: -0.06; 0.08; 0.006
